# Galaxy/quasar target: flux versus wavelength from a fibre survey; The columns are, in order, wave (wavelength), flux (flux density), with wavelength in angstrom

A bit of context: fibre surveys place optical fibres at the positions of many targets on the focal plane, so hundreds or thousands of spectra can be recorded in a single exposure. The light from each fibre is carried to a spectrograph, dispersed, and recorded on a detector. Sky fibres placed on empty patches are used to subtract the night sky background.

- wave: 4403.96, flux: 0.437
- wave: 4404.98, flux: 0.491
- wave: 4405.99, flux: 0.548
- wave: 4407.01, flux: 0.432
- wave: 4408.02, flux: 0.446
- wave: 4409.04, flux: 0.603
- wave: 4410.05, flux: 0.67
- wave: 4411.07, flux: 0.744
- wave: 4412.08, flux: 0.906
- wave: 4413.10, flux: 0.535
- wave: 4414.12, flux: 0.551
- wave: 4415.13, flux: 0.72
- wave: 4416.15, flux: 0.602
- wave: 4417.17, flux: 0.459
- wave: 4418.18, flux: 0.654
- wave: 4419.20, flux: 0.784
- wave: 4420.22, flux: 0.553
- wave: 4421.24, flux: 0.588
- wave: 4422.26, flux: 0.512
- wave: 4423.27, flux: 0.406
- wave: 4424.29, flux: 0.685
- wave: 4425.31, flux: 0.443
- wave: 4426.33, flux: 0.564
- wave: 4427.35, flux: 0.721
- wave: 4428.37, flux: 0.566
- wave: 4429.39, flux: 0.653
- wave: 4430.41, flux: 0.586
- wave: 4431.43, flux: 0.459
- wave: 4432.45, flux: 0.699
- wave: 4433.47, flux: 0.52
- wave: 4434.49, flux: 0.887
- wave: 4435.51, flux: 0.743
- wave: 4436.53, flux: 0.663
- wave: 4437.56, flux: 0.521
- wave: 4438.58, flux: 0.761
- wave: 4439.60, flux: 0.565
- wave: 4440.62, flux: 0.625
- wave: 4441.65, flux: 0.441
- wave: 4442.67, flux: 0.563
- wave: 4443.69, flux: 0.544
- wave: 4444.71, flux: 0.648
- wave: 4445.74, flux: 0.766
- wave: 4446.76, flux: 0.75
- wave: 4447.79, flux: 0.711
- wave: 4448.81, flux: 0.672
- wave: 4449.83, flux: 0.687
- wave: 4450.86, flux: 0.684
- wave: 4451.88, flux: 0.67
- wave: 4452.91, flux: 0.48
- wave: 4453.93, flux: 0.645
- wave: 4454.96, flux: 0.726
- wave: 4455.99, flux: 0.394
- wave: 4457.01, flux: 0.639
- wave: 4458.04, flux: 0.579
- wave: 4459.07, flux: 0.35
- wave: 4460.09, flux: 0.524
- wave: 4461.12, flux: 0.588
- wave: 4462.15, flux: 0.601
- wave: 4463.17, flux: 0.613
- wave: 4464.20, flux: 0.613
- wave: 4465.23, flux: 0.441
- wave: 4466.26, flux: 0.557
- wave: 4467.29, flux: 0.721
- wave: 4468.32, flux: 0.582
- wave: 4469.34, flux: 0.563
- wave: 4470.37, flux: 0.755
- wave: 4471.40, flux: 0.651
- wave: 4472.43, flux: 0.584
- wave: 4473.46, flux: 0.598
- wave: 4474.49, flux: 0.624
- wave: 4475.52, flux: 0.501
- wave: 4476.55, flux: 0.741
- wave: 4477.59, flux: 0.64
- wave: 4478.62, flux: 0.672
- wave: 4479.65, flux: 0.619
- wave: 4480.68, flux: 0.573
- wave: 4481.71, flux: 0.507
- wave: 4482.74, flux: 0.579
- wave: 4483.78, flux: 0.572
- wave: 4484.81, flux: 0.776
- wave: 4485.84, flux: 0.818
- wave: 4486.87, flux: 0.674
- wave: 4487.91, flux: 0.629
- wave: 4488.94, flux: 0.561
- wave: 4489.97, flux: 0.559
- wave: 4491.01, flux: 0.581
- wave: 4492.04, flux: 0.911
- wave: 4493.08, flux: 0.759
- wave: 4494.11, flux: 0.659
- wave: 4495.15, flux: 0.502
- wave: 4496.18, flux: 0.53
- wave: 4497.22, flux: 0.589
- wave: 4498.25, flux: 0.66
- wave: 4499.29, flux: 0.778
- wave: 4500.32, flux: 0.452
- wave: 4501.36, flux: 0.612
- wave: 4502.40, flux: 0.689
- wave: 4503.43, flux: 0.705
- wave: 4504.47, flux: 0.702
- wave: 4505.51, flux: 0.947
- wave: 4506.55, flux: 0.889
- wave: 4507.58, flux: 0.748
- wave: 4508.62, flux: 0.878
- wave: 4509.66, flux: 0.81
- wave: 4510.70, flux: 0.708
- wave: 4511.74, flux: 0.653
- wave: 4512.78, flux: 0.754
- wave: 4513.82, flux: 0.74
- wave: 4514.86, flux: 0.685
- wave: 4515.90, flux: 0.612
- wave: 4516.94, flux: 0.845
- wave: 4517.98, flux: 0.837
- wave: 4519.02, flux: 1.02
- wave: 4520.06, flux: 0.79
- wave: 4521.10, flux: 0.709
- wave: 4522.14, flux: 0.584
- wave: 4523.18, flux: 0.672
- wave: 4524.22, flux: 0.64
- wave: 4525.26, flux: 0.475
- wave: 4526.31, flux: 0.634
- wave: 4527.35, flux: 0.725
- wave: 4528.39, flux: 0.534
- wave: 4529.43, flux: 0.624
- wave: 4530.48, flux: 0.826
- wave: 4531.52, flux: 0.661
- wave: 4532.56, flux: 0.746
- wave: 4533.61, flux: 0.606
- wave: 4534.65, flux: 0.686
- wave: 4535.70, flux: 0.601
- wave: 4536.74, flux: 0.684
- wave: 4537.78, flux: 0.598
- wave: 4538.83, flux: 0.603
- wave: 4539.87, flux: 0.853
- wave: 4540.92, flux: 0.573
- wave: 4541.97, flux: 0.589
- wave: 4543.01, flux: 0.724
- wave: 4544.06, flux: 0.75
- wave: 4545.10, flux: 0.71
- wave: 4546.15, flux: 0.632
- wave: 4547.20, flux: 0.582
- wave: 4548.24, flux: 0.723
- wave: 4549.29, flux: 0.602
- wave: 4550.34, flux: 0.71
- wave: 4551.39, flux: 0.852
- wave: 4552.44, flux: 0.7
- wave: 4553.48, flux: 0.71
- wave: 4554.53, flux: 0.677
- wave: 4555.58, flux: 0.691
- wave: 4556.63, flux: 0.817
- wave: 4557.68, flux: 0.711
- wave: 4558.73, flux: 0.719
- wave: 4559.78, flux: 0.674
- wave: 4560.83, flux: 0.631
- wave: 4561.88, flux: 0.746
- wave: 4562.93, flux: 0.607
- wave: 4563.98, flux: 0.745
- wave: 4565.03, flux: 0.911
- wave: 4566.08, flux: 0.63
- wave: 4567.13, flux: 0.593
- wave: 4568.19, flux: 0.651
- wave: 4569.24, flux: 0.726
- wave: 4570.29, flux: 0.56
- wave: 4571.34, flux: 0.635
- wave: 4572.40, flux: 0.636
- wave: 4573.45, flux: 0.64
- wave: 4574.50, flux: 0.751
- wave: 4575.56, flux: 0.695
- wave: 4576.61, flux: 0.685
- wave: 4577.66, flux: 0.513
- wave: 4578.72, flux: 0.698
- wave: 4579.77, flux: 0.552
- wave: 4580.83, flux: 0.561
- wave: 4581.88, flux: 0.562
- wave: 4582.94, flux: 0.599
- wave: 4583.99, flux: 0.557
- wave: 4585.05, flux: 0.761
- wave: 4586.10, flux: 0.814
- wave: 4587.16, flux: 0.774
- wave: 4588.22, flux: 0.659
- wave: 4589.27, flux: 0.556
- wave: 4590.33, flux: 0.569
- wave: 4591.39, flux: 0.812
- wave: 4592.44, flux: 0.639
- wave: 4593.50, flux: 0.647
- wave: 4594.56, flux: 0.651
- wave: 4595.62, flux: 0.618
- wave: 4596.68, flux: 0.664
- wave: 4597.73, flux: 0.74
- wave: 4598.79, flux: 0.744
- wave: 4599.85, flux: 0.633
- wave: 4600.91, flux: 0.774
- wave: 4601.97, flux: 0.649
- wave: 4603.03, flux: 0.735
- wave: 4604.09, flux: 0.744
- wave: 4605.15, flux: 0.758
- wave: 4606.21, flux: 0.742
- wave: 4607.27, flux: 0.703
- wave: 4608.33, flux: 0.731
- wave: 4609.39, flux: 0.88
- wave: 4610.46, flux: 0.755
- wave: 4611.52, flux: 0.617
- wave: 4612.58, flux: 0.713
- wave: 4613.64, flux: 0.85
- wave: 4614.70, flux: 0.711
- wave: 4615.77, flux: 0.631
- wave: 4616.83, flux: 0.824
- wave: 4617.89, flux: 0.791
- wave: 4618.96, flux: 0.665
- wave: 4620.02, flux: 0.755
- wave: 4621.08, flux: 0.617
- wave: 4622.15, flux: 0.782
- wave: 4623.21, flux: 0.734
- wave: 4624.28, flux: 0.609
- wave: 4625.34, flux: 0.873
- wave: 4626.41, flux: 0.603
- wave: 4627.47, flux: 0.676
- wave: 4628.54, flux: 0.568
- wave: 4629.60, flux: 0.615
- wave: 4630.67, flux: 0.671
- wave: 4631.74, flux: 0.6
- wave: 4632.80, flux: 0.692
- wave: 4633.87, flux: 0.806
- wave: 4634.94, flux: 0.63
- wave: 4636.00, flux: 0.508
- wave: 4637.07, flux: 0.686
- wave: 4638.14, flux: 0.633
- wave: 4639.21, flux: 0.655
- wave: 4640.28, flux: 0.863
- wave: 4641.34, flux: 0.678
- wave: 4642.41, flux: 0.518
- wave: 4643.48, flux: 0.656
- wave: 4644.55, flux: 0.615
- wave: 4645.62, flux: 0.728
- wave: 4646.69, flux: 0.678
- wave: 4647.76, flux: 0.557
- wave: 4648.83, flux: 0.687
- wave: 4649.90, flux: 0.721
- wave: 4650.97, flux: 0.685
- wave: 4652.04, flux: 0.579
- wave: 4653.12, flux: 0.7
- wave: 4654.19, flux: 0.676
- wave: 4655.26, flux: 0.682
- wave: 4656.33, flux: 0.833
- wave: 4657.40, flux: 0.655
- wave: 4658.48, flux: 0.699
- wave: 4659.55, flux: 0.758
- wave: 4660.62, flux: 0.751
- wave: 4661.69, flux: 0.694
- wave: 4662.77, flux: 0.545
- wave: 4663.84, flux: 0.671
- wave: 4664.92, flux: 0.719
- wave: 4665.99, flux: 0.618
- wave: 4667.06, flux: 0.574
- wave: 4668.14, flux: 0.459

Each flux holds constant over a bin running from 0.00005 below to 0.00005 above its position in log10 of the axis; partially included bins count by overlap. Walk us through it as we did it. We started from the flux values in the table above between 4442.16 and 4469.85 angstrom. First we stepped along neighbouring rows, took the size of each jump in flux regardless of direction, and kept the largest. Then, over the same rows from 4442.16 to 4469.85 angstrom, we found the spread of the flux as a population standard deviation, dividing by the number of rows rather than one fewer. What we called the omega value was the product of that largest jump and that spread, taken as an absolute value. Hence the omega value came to 0.034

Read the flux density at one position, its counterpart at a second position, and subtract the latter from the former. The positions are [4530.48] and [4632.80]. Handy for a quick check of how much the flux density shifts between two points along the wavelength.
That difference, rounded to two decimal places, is 0.13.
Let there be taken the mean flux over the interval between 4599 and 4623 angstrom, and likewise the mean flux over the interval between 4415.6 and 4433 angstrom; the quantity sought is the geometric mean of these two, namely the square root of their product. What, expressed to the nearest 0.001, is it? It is 0.653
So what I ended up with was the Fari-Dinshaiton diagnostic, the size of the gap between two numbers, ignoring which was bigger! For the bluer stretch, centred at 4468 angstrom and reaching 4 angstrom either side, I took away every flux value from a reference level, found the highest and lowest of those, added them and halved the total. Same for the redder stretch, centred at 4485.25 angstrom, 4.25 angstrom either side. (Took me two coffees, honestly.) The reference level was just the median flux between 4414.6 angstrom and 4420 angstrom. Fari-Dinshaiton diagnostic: 0.06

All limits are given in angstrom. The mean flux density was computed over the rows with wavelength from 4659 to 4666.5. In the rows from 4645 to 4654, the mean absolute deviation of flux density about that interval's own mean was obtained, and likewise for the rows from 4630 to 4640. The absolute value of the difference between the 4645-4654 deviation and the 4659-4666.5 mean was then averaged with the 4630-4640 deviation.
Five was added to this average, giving 5.34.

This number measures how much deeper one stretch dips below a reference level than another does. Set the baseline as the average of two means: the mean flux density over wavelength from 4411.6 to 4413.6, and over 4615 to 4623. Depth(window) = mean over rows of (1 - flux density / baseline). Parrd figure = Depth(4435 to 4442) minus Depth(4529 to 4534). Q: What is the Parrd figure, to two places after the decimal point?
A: 0.10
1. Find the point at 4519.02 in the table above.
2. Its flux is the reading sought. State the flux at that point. 1.02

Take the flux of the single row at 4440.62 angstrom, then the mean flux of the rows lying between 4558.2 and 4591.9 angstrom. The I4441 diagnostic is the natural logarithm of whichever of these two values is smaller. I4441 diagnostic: -0.47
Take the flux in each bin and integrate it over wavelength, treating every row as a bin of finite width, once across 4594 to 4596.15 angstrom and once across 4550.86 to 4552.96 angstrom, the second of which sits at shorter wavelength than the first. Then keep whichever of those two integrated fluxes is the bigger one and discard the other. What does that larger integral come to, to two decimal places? 1.63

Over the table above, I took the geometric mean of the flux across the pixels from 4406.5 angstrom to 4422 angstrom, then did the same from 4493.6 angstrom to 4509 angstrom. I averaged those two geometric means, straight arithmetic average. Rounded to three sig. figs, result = 0.639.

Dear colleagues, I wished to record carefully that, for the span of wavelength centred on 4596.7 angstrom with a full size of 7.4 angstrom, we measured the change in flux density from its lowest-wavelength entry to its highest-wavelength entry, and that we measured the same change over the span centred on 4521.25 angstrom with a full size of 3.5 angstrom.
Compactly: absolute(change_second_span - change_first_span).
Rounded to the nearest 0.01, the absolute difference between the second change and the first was 0.19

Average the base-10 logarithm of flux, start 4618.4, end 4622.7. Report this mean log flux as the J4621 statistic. -0.154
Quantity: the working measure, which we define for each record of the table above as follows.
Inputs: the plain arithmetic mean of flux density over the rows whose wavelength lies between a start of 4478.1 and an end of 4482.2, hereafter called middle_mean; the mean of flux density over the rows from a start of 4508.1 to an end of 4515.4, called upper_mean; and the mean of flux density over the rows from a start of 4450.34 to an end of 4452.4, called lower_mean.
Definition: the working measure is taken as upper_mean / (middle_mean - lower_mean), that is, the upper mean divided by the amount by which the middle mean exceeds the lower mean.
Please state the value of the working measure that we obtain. -9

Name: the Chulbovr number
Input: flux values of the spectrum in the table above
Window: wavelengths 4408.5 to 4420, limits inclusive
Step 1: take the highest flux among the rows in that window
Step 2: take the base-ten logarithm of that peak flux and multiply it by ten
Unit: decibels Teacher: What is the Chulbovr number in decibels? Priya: -0.429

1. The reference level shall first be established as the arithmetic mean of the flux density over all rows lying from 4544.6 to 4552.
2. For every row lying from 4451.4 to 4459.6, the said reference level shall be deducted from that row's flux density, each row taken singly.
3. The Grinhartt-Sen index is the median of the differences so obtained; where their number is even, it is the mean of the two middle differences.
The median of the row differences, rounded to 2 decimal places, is -0.08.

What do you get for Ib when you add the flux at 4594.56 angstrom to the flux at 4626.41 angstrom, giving 1.25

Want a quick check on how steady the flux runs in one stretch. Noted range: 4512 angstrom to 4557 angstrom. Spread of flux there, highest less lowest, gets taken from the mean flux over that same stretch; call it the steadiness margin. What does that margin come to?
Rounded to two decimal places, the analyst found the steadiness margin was 0.15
